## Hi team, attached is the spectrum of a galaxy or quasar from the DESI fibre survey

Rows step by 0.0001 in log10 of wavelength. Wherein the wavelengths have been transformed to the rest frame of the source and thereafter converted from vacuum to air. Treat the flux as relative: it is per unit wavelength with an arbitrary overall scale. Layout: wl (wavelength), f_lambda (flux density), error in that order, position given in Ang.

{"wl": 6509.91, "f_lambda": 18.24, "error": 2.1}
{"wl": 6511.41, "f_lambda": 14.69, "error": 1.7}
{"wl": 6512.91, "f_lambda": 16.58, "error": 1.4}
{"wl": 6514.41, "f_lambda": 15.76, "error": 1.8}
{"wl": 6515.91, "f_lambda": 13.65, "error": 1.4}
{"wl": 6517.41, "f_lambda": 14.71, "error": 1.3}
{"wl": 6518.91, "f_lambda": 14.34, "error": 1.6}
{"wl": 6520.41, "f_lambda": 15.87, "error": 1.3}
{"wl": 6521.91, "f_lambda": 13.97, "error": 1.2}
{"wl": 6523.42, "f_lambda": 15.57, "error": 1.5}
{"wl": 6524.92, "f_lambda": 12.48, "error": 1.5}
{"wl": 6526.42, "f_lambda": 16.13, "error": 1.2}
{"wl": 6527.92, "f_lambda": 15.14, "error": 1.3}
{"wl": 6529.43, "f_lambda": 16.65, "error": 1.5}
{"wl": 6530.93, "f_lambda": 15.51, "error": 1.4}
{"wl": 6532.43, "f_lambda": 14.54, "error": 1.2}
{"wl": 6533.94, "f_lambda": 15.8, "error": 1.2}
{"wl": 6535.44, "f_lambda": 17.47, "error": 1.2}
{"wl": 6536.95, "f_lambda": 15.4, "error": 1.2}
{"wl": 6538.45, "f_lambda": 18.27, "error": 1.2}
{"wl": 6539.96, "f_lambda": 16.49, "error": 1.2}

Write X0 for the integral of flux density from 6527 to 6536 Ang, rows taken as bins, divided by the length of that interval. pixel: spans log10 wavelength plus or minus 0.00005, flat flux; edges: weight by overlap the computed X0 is 15.8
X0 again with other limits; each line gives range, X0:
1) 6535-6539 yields 17.0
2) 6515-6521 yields 14.6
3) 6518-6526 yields 14.5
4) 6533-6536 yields 16.4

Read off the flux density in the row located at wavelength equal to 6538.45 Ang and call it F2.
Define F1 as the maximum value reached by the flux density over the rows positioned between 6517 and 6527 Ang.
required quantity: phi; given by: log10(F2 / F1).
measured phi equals 0.054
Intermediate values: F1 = 16.13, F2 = 18.27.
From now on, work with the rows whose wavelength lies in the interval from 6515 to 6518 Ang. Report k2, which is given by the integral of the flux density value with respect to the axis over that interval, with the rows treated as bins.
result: 43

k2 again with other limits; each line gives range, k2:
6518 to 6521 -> 45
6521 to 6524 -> 44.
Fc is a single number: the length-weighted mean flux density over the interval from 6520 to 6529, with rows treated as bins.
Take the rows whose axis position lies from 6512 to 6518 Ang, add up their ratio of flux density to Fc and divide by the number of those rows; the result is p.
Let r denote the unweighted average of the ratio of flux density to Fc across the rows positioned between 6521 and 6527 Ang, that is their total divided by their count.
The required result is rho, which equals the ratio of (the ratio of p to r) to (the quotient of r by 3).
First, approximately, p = 1.02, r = 0.98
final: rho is 3.2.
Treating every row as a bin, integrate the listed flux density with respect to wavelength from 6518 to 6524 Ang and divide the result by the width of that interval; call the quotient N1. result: 14.9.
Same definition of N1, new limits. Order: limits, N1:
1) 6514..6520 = 14.6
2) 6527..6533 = 15.5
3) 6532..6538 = 16.0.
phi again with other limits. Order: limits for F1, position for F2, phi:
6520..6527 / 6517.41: -0.040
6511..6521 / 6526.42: -0.012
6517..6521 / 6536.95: -0.013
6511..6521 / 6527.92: -0.039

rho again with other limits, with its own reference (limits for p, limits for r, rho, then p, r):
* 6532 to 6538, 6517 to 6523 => 3.3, 1.06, 0.99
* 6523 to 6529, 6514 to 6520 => 3.1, 1.00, 0.98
